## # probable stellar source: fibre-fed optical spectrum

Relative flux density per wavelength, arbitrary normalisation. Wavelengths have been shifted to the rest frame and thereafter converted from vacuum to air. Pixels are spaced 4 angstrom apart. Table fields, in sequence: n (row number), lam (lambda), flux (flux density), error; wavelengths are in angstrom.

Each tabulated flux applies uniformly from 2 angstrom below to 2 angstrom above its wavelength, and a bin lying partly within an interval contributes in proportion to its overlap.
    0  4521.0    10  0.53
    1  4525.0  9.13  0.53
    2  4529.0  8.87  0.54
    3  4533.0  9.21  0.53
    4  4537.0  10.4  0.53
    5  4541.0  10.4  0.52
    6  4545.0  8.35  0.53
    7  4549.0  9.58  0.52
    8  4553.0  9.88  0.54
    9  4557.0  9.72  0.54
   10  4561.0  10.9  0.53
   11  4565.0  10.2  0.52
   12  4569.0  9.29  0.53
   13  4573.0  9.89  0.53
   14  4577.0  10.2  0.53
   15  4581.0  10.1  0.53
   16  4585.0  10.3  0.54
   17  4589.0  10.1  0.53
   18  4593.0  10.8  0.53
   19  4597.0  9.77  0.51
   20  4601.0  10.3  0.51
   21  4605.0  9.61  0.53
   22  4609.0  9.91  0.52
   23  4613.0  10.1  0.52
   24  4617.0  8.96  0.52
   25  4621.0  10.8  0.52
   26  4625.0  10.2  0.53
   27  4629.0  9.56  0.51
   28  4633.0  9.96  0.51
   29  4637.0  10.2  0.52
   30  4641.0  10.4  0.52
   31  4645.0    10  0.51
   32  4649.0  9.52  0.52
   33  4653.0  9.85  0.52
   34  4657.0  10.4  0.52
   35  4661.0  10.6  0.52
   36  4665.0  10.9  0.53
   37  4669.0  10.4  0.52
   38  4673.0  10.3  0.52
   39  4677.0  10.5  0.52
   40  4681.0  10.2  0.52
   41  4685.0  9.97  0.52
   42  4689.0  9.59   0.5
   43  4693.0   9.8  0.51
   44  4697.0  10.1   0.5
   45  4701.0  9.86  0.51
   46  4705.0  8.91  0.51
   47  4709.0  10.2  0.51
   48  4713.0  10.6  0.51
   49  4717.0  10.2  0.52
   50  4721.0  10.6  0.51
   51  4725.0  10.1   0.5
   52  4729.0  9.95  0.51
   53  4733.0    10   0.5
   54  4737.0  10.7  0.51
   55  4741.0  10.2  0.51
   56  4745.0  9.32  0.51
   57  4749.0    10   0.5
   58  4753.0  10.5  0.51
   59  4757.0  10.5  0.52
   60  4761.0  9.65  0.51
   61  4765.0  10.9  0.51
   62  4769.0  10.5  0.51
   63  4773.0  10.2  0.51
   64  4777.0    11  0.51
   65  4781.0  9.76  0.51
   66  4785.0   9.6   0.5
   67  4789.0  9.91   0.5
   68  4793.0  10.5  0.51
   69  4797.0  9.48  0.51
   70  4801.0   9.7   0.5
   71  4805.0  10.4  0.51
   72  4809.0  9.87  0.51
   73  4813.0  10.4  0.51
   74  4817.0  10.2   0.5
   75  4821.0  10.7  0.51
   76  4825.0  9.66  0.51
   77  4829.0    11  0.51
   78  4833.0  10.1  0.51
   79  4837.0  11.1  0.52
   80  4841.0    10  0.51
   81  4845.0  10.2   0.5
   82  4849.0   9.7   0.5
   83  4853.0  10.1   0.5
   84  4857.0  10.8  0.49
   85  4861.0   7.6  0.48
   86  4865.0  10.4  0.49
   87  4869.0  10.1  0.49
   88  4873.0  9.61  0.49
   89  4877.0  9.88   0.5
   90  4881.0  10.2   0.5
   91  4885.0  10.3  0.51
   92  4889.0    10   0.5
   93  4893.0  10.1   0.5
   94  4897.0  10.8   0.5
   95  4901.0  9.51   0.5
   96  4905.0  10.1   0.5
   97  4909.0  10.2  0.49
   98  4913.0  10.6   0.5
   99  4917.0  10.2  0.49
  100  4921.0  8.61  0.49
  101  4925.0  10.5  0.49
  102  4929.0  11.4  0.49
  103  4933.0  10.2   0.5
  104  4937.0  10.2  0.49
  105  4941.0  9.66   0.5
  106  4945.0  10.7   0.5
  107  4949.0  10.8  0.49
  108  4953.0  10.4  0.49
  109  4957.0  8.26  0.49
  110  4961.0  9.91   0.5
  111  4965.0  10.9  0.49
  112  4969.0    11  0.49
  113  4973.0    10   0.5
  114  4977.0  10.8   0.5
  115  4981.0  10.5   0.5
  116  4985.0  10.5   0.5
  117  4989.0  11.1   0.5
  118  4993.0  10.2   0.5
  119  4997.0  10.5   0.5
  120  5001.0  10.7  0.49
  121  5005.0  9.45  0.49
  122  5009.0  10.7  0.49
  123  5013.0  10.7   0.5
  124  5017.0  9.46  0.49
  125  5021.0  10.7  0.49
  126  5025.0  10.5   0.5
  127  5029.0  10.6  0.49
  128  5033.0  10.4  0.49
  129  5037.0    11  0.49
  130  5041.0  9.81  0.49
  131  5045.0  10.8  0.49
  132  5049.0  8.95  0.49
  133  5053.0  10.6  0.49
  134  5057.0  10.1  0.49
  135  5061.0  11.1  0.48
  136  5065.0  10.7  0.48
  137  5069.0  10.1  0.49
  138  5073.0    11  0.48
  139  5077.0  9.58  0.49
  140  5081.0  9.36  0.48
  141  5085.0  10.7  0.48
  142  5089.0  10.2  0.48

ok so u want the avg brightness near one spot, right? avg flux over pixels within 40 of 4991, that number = 10.3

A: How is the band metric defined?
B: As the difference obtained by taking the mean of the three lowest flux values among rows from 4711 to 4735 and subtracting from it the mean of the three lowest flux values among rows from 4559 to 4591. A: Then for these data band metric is 0.26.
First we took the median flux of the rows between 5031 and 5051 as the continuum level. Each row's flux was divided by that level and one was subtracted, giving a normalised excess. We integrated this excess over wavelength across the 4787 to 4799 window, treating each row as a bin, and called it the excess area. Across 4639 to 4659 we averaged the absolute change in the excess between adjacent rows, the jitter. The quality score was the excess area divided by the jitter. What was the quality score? -11.9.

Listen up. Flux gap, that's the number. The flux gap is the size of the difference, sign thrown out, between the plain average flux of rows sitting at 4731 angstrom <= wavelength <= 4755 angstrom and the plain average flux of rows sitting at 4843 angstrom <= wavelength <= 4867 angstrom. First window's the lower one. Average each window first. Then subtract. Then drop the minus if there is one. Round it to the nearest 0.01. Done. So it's 0.32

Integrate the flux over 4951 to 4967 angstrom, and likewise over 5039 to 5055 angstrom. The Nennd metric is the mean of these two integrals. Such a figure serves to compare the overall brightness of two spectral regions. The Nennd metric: 159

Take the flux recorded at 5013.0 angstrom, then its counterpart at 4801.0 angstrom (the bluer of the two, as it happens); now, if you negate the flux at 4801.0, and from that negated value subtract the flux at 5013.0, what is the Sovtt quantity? -20.4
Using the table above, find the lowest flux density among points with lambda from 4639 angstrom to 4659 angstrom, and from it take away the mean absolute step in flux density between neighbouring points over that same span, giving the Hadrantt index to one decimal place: 9.1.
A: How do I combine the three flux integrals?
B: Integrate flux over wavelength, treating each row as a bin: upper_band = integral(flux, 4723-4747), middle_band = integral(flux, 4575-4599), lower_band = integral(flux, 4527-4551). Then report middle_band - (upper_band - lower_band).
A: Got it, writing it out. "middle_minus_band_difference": 231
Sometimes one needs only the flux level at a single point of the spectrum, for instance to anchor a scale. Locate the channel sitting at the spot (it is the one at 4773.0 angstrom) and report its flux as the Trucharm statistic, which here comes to 10.2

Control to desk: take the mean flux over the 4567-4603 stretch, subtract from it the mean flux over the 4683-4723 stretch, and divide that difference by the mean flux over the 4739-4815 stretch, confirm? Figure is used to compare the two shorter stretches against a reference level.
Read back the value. 0.010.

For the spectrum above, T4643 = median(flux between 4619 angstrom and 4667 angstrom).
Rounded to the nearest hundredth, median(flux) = 10.20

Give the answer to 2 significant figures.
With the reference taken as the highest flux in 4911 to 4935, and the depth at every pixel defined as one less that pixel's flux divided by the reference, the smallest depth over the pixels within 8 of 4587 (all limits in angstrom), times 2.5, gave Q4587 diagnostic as 0.13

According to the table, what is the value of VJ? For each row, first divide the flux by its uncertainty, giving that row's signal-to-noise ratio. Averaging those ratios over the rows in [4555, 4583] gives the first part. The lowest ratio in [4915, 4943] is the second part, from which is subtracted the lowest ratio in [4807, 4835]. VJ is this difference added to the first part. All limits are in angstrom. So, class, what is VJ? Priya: 17.6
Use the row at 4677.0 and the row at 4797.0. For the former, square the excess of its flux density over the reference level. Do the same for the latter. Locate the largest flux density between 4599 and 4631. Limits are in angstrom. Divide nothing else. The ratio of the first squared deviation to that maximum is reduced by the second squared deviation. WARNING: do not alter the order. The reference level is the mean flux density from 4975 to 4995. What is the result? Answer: -1.3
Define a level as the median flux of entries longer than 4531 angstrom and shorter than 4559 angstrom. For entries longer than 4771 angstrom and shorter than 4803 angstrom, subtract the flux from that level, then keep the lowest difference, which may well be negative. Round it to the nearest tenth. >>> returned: -1.3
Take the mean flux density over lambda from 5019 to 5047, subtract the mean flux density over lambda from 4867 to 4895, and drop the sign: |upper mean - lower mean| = 0.5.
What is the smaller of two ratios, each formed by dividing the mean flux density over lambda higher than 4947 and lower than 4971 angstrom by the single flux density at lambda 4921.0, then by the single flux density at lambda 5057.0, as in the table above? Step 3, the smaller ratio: 1.011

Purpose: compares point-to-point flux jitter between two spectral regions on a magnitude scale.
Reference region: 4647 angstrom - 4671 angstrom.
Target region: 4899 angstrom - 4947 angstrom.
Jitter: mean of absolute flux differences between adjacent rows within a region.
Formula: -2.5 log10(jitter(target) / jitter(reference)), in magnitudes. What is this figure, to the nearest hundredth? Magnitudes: -0.80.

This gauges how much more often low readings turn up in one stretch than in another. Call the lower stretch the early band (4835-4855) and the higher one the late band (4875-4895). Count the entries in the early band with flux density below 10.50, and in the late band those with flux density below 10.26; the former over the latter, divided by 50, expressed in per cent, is 2.0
